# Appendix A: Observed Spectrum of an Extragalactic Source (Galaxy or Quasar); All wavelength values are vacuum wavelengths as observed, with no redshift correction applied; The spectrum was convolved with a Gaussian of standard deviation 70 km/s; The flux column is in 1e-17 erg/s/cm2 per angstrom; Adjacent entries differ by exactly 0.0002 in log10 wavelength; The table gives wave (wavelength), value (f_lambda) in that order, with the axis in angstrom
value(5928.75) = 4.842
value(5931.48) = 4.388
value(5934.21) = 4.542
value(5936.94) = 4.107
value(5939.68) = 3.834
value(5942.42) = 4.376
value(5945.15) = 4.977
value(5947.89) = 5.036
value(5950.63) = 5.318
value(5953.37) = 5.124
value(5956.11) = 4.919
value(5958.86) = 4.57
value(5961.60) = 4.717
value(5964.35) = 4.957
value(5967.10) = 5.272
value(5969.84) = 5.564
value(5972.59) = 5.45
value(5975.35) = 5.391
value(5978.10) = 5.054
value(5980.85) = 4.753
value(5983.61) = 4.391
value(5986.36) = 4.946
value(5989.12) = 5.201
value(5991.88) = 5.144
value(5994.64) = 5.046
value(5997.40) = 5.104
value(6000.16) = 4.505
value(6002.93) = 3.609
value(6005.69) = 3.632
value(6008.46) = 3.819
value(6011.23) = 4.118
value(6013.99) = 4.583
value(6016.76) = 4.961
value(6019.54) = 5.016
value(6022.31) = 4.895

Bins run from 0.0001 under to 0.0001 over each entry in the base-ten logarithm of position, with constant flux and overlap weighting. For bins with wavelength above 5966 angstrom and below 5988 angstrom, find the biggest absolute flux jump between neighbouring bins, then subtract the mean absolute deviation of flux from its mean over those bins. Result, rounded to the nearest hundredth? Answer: 0.24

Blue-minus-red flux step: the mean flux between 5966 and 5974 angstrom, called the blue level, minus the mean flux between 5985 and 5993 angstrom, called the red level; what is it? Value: 0.3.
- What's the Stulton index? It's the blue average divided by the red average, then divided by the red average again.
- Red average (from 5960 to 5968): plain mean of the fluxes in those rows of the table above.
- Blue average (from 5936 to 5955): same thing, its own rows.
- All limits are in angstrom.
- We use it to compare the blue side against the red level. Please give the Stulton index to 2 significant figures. 0.19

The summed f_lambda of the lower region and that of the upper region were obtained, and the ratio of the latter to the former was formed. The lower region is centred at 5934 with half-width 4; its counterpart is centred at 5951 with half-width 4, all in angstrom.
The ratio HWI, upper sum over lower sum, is 1.19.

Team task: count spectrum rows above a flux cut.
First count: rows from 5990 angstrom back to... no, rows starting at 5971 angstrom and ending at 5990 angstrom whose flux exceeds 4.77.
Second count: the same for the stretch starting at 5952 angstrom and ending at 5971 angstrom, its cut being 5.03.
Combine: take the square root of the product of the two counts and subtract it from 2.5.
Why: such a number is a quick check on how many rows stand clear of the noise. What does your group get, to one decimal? -1.4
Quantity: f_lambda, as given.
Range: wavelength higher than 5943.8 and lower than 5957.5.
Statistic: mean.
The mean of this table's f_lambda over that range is 5.07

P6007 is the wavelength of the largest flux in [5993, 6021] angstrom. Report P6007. 5997.40 angstrom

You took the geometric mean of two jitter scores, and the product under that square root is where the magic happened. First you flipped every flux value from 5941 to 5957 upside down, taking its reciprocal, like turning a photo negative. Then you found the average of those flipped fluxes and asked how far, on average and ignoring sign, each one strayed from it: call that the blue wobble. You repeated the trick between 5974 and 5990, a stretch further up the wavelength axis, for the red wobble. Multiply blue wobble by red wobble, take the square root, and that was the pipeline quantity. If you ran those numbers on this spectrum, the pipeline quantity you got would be 0.010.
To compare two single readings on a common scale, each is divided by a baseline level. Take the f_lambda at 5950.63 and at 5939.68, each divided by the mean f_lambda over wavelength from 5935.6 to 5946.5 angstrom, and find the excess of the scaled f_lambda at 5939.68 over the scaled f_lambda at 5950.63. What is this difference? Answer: -0.34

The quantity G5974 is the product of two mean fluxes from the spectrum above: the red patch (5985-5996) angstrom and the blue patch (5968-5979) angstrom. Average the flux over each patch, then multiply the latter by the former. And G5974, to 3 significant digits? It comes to 27.3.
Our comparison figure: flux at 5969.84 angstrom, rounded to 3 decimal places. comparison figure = 5.564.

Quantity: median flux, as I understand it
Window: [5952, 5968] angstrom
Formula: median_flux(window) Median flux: 4.9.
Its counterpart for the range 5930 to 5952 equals 4.5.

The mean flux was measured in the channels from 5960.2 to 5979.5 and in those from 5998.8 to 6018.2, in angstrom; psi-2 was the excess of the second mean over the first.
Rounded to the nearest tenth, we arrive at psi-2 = -1.0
